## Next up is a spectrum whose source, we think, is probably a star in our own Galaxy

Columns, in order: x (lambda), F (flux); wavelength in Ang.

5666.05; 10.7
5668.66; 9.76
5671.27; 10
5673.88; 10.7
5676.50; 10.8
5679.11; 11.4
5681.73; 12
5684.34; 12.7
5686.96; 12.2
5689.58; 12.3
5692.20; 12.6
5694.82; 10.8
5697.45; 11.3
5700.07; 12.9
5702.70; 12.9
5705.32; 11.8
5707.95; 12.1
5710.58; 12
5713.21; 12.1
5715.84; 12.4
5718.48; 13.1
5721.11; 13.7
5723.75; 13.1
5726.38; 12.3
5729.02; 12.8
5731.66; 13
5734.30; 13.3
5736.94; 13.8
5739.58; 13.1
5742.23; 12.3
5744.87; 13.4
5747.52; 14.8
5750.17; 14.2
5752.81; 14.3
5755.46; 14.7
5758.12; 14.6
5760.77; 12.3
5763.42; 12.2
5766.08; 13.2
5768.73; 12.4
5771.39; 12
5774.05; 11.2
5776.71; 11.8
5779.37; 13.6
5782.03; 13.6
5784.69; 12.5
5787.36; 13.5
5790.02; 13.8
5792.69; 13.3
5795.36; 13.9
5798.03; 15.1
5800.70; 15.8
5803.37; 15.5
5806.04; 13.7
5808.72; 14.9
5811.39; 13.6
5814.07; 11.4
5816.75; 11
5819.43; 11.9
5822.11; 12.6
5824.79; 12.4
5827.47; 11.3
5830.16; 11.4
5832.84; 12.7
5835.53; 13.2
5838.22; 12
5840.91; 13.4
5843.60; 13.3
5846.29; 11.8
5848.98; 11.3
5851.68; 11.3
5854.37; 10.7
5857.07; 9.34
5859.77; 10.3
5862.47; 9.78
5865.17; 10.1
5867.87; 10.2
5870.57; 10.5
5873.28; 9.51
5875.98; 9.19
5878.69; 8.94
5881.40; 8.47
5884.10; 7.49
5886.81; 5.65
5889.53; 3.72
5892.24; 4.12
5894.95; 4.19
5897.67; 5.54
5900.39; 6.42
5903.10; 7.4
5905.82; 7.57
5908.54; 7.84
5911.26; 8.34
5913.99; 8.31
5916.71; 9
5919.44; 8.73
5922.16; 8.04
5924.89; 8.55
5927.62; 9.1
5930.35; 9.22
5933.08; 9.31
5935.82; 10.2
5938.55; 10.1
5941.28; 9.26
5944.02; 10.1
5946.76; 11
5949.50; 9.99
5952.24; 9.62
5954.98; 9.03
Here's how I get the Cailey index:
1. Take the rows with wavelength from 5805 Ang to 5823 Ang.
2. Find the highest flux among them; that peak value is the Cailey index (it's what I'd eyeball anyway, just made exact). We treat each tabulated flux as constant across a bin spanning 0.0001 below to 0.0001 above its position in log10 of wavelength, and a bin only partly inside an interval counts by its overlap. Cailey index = 14.9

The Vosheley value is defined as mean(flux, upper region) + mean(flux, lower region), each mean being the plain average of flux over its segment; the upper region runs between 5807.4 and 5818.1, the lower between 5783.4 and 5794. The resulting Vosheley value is 26.0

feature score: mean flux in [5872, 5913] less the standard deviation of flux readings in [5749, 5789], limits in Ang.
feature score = 5.9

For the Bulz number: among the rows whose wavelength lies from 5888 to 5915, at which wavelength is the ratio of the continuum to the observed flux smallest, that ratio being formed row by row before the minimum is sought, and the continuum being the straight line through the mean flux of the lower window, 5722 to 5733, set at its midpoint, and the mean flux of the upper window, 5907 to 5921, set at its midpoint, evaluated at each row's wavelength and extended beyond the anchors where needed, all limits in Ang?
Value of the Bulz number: 5913.99 Ang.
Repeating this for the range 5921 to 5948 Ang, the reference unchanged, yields 5946.76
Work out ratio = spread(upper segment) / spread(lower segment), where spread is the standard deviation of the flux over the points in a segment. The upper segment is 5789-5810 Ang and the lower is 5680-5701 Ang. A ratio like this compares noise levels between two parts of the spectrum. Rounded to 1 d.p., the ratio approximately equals 1.3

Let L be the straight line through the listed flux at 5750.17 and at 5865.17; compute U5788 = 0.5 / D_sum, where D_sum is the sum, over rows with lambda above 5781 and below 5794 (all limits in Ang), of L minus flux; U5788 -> -0.2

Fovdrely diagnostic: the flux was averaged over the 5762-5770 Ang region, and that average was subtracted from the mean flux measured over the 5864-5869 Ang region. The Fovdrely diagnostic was -2.5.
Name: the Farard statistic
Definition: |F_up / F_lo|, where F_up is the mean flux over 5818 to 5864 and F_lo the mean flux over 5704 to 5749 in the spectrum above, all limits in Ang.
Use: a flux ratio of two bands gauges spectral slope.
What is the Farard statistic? 0.9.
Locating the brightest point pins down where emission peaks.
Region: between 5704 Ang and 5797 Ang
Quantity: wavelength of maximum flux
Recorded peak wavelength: 5747.52 Ang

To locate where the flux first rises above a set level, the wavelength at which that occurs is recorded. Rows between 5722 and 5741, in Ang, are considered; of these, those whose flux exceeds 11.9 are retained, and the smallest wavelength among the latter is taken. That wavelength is 5723.75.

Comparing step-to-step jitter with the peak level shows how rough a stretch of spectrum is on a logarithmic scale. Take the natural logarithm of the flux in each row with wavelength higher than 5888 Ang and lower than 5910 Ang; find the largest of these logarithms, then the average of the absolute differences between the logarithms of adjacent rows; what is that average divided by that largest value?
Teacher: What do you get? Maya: 0.052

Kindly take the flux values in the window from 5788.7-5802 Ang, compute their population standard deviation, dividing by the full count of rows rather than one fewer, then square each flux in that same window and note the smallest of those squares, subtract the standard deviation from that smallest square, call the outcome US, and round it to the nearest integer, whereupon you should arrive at 176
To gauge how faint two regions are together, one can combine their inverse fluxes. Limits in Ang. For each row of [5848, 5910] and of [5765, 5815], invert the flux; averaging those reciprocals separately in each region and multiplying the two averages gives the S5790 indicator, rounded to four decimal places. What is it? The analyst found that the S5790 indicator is 0.0102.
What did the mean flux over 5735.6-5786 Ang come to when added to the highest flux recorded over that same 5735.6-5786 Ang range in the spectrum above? 28.0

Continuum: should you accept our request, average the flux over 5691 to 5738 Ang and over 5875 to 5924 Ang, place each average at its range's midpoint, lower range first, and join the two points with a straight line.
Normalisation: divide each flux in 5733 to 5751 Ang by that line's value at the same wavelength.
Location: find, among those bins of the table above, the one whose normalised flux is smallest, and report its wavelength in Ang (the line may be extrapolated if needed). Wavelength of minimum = 5742.23 Ang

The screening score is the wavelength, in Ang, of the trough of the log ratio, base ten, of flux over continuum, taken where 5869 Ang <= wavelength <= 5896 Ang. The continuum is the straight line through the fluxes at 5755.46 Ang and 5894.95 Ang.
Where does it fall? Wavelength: 5889.53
